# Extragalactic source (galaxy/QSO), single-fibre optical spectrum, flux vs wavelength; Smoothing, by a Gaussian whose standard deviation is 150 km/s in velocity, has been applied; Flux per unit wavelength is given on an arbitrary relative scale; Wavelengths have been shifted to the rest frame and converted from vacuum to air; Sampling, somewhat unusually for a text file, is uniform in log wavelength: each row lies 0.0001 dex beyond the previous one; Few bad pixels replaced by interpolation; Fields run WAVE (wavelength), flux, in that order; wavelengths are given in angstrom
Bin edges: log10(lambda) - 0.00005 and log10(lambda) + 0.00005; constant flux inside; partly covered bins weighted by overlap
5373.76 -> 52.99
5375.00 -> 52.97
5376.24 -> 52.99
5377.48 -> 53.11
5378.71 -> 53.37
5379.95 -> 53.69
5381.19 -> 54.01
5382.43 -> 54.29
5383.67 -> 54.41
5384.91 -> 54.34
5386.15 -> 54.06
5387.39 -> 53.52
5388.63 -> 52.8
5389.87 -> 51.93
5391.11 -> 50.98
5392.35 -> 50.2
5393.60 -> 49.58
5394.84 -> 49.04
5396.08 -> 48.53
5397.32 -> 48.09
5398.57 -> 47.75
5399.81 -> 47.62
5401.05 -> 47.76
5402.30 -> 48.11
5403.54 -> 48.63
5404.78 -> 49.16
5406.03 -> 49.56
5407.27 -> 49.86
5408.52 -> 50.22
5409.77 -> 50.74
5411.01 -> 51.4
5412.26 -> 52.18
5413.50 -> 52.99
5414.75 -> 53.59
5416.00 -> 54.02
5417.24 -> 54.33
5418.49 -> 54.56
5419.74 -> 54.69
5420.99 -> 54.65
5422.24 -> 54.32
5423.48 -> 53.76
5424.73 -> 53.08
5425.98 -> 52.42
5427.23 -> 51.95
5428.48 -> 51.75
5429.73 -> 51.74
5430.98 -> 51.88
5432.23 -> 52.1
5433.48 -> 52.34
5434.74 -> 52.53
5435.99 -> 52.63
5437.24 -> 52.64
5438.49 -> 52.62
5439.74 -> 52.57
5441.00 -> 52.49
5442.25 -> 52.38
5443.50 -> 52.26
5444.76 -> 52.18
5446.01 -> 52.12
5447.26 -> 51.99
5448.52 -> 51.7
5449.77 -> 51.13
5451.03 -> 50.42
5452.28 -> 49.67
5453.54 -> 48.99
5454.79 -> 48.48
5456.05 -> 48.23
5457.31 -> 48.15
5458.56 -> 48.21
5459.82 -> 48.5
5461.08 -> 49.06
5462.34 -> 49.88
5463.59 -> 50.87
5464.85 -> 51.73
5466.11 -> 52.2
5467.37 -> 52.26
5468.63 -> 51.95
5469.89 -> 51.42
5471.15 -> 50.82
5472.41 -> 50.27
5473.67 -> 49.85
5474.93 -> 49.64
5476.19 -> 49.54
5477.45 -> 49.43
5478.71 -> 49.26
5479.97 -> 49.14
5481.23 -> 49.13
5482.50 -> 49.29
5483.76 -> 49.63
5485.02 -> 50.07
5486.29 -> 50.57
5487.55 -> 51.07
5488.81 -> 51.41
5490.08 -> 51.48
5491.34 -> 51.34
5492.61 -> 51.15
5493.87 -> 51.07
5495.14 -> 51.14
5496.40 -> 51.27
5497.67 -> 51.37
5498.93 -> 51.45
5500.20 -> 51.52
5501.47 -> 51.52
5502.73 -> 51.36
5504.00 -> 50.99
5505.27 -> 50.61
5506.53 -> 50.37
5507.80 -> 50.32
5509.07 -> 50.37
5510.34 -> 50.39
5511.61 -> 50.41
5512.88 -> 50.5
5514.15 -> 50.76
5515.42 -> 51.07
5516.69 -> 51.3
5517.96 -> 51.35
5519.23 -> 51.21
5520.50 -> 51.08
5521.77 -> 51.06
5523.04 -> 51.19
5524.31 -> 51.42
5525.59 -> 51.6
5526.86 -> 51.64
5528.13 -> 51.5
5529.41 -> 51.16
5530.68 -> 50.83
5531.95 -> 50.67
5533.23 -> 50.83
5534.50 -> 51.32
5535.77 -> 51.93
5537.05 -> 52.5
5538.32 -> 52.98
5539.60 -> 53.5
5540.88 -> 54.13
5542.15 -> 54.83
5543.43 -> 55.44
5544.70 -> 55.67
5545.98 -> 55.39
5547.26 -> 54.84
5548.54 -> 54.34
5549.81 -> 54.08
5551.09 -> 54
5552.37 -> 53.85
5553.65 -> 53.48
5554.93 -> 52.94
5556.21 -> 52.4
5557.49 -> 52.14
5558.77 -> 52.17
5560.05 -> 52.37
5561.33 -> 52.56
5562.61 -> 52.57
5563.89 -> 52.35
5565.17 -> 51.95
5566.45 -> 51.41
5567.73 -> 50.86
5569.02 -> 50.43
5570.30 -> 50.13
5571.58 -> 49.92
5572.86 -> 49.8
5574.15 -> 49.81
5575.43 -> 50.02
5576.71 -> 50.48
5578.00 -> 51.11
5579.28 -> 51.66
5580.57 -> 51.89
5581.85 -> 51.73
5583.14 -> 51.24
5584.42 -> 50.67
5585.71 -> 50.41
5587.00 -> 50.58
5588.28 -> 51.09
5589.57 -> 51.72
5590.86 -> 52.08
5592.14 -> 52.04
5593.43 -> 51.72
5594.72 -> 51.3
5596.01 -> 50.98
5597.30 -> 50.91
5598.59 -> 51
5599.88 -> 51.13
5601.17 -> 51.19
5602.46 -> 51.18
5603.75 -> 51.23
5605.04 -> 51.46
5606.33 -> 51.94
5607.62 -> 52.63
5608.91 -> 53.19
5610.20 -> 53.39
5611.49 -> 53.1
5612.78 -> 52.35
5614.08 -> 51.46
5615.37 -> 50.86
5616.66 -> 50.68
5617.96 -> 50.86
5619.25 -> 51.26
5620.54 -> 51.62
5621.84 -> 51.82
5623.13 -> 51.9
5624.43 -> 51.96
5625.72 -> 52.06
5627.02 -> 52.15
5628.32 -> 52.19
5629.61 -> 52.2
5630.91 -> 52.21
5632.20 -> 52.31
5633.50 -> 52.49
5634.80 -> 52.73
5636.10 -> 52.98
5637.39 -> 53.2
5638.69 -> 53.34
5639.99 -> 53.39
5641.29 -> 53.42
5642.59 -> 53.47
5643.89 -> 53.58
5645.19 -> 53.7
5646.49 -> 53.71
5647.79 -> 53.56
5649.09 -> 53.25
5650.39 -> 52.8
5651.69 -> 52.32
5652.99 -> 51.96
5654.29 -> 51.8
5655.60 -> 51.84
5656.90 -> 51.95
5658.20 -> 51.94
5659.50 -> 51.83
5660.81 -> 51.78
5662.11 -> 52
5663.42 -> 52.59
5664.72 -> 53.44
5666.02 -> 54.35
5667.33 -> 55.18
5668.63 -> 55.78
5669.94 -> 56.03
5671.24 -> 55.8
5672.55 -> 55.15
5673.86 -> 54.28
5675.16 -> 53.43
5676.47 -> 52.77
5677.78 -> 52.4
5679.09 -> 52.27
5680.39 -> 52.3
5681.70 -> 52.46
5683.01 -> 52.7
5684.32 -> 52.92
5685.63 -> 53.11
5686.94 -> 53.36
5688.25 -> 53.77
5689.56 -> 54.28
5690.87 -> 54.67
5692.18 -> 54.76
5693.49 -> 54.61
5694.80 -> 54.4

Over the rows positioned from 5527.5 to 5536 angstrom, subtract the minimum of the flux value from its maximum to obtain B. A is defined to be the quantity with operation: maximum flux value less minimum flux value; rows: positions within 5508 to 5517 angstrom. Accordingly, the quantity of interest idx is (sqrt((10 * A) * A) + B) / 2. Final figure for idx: 2.1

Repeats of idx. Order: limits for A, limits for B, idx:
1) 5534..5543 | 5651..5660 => 5.8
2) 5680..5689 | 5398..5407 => 3.3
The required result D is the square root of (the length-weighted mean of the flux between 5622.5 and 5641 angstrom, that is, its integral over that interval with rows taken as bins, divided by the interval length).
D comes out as 7.25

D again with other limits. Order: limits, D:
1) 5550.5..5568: 7.25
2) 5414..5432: 7.30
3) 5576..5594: 7.16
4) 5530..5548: 7.29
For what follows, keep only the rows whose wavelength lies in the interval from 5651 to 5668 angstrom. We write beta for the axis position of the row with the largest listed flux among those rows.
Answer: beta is 5667.33 angstrom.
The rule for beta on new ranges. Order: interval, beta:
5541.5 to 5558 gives 5544.70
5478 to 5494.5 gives 5490.08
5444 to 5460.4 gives 5444.76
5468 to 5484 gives 5468.63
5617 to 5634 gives 5633.50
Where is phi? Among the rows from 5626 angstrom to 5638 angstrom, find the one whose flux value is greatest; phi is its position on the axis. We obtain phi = 5637.39 angstrom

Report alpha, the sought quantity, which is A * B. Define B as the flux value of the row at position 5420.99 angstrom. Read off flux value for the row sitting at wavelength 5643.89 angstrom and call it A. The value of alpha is 2928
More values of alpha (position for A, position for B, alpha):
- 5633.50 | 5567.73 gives 2670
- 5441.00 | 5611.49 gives 2787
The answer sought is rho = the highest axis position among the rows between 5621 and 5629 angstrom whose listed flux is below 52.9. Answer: 5628.32 angstrom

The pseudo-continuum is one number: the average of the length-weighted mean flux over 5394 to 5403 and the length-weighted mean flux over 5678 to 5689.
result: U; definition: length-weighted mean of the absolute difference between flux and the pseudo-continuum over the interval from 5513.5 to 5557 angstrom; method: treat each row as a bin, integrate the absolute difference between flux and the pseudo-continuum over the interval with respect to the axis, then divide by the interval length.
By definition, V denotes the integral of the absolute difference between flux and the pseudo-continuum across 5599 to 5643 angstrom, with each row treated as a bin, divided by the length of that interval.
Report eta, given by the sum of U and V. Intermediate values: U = 2.0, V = 1.6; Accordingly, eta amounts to 3.6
